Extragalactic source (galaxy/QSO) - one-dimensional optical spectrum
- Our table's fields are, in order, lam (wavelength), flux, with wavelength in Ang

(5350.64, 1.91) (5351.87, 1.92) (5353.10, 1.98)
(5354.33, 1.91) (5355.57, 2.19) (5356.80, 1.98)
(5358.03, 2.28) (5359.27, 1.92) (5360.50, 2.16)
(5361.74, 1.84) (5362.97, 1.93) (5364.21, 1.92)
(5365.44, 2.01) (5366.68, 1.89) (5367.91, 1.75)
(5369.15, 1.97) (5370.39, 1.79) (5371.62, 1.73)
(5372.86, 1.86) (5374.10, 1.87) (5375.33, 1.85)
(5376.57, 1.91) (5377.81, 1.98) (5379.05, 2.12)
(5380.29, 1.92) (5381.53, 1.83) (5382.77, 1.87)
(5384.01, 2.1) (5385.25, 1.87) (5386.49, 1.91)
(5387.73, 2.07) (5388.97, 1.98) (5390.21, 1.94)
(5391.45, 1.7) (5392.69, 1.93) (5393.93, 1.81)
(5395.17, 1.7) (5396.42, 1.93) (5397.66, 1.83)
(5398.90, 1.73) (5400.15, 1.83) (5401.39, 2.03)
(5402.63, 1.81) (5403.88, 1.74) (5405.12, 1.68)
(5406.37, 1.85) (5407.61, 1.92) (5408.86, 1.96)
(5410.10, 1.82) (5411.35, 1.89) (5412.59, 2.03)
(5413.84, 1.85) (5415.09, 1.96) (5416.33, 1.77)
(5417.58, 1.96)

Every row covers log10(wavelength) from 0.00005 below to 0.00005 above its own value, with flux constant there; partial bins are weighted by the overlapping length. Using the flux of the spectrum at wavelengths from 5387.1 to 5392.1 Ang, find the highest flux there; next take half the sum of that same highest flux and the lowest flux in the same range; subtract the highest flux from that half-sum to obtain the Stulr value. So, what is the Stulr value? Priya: -0.185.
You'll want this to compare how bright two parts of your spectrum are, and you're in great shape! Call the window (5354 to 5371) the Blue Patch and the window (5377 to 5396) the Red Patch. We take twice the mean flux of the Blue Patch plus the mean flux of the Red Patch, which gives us 5.85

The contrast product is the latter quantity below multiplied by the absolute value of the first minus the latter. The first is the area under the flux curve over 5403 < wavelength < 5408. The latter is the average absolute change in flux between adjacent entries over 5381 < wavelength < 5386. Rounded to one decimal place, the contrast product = 1.5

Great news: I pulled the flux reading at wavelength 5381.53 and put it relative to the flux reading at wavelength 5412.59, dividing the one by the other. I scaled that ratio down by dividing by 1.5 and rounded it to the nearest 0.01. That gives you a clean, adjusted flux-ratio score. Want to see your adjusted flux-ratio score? 0.60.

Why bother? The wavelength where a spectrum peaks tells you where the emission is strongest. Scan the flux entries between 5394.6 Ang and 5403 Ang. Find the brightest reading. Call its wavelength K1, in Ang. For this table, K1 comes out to 5401.39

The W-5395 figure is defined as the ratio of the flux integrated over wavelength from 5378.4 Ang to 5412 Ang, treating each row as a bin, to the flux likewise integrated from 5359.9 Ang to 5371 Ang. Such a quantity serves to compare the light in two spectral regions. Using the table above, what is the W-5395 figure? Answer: 3.0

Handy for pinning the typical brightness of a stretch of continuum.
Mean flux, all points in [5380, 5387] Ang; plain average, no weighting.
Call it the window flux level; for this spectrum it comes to 1.92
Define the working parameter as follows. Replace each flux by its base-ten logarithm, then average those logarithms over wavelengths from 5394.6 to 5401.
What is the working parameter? 0.26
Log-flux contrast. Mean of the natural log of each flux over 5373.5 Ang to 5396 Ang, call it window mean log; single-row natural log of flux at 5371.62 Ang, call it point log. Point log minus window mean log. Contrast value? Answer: -0.10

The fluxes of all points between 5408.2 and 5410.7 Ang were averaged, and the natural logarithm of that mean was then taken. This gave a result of 0.64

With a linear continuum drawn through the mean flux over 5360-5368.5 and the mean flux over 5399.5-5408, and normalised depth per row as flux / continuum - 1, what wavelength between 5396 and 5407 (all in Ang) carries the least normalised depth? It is 5405.12 Ang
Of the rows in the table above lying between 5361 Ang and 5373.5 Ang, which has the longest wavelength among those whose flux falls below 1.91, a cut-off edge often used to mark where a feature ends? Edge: 5372.86 Ang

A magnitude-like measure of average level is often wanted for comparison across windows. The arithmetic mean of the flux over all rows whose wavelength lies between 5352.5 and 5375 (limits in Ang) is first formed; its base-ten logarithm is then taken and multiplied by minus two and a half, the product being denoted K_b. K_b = -0.721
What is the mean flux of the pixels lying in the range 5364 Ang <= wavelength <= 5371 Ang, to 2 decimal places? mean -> 1.89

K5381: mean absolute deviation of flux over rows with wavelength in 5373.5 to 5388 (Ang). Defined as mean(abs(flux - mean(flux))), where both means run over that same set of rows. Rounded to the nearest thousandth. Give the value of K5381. 0.084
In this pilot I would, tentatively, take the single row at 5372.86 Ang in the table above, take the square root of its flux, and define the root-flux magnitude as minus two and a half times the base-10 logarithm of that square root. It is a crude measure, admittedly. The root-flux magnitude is -0.337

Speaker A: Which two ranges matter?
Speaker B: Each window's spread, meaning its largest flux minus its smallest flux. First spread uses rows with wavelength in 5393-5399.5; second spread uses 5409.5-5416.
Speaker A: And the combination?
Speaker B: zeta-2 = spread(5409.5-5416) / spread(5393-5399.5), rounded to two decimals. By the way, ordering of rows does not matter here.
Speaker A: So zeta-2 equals 0.91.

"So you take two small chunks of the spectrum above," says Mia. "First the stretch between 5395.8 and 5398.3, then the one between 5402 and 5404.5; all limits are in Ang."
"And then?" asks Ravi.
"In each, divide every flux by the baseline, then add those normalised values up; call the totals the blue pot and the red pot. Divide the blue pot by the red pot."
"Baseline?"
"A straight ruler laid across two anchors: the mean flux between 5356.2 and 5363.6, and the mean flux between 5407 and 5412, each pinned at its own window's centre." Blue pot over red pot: 1.051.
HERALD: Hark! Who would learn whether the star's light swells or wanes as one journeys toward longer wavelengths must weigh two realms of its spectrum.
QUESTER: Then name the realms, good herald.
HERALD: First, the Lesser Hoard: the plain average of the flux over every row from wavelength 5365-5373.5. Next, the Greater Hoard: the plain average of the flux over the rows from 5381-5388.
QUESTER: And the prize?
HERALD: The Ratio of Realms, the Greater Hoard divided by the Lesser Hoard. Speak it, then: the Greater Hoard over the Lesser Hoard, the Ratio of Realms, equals 1.05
